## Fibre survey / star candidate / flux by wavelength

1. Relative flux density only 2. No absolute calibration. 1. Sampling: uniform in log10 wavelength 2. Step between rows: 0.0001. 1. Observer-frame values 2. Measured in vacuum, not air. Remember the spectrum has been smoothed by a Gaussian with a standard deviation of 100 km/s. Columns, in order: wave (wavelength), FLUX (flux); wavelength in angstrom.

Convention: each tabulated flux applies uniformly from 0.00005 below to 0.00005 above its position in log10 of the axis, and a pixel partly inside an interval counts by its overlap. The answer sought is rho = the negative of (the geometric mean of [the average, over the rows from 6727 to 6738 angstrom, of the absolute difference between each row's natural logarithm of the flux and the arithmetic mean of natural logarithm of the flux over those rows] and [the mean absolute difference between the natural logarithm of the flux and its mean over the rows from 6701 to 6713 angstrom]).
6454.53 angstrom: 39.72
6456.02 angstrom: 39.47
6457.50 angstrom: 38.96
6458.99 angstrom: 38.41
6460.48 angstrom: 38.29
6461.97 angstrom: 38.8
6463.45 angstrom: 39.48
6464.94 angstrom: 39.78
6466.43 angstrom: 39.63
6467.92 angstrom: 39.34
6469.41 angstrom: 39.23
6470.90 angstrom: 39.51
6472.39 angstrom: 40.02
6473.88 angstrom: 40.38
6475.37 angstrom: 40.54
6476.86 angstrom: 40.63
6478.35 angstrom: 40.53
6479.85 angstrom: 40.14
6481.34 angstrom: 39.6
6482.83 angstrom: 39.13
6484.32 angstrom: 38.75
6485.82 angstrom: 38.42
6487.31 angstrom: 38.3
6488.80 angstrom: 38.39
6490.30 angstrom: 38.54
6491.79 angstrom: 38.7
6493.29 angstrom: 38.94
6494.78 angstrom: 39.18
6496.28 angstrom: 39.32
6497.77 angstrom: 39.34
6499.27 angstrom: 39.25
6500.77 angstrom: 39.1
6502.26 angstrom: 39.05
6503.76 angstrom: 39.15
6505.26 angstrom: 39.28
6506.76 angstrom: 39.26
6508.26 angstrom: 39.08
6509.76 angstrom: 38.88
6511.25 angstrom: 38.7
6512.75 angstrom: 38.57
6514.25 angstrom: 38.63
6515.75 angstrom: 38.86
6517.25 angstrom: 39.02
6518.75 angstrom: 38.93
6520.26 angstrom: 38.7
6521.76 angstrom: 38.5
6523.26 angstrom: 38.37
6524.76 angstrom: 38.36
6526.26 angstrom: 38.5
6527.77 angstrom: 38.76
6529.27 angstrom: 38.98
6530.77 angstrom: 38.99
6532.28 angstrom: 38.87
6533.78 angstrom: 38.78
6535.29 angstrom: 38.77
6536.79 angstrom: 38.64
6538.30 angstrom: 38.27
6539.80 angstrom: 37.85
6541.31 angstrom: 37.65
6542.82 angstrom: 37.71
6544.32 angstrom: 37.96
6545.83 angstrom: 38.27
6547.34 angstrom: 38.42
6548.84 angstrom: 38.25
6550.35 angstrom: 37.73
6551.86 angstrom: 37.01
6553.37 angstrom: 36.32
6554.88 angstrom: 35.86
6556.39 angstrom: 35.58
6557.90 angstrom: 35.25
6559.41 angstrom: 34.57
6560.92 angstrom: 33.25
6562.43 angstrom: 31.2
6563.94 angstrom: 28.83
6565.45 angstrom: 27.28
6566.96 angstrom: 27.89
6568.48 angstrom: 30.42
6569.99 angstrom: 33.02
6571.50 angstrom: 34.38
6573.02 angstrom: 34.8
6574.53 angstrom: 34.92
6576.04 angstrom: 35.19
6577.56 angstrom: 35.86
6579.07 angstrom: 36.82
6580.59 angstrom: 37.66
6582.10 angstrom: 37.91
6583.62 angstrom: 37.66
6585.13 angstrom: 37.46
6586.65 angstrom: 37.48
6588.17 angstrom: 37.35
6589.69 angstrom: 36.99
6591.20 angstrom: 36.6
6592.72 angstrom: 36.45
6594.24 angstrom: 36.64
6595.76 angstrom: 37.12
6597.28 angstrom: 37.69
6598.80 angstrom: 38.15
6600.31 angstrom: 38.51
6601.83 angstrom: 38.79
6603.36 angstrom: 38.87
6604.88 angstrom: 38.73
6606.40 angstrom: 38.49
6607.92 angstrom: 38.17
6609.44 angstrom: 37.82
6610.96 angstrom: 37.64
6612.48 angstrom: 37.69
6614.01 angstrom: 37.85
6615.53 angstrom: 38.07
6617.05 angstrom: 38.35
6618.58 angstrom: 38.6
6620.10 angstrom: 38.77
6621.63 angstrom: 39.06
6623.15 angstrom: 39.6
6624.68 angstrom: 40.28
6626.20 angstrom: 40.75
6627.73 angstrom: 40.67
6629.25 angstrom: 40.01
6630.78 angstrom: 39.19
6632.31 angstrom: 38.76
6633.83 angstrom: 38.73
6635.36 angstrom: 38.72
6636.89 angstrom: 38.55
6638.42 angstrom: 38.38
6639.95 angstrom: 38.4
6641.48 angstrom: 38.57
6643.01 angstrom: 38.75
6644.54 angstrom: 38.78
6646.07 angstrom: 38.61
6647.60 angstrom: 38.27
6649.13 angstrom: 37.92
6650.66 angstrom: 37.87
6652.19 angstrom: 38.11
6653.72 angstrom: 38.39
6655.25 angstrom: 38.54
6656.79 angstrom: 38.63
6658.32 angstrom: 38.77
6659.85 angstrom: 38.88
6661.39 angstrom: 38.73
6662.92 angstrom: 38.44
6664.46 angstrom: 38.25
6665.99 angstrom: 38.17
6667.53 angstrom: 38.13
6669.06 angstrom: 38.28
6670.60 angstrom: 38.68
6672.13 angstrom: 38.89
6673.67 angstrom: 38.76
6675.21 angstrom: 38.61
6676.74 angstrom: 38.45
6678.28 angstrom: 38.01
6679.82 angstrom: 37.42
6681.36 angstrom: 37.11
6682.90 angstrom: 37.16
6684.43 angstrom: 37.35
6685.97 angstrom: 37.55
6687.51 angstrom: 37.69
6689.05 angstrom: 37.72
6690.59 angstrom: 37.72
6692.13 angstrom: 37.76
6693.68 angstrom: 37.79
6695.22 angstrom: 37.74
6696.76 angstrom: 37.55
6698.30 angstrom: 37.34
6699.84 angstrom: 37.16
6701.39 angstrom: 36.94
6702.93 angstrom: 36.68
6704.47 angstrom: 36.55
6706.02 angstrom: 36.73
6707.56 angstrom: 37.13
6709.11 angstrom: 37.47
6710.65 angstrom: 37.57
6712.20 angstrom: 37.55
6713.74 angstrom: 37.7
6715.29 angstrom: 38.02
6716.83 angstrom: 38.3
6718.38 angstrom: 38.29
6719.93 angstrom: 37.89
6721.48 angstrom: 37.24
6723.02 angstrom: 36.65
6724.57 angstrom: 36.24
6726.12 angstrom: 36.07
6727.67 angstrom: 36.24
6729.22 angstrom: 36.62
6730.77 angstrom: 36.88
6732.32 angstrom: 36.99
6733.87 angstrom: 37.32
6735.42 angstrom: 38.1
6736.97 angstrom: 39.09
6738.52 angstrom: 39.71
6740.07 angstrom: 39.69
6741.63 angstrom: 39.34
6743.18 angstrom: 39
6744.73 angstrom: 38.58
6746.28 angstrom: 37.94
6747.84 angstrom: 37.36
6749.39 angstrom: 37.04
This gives -0.0136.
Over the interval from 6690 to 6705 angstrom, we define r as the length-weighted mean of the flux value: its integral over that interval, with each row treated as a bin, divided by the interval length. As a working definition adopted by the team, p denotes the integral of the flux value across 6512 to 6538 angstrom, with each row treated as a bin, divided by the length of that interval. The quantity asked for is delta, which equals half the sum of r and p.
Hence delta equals 38.0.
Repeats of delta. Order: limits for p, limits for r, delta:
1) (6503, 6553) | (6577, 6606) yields 38.0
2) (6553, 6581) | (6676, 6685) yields 35.6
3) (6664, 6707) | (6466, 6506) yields 38.5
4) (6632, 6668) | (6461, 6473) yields 39.0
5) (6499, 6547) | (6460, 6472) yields 39.0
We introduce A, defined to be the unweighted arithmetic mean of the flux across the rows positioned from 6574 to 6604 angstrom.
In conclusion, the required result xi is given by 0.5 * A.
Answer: 18.6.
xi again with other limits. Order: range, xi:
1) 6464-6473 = 19.8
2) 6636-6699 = 19.1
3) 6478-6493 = 19.5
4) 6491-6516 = 19.5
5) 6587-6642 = 19.2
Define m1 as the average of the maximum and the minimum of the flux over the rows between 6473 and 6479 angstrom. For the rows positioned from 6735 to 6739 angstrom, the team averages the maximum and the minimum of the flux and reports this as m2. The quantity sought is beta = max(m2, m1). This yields 40.5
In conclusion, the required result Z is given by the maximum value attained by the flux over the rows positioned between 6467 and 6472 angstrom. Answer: 39.51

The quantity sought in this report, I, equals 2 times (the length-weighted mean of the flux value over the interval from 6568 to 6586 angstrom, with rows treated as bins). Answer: 71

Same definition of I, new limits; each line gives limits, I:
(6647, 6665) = 77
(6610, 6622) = 76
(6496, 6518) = 78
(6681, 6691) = 75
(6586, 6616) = 76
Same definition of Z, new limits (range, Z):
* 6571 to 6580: 36.82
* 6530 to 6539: 38.99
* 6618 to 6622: 39.06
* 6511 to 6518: 39.02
